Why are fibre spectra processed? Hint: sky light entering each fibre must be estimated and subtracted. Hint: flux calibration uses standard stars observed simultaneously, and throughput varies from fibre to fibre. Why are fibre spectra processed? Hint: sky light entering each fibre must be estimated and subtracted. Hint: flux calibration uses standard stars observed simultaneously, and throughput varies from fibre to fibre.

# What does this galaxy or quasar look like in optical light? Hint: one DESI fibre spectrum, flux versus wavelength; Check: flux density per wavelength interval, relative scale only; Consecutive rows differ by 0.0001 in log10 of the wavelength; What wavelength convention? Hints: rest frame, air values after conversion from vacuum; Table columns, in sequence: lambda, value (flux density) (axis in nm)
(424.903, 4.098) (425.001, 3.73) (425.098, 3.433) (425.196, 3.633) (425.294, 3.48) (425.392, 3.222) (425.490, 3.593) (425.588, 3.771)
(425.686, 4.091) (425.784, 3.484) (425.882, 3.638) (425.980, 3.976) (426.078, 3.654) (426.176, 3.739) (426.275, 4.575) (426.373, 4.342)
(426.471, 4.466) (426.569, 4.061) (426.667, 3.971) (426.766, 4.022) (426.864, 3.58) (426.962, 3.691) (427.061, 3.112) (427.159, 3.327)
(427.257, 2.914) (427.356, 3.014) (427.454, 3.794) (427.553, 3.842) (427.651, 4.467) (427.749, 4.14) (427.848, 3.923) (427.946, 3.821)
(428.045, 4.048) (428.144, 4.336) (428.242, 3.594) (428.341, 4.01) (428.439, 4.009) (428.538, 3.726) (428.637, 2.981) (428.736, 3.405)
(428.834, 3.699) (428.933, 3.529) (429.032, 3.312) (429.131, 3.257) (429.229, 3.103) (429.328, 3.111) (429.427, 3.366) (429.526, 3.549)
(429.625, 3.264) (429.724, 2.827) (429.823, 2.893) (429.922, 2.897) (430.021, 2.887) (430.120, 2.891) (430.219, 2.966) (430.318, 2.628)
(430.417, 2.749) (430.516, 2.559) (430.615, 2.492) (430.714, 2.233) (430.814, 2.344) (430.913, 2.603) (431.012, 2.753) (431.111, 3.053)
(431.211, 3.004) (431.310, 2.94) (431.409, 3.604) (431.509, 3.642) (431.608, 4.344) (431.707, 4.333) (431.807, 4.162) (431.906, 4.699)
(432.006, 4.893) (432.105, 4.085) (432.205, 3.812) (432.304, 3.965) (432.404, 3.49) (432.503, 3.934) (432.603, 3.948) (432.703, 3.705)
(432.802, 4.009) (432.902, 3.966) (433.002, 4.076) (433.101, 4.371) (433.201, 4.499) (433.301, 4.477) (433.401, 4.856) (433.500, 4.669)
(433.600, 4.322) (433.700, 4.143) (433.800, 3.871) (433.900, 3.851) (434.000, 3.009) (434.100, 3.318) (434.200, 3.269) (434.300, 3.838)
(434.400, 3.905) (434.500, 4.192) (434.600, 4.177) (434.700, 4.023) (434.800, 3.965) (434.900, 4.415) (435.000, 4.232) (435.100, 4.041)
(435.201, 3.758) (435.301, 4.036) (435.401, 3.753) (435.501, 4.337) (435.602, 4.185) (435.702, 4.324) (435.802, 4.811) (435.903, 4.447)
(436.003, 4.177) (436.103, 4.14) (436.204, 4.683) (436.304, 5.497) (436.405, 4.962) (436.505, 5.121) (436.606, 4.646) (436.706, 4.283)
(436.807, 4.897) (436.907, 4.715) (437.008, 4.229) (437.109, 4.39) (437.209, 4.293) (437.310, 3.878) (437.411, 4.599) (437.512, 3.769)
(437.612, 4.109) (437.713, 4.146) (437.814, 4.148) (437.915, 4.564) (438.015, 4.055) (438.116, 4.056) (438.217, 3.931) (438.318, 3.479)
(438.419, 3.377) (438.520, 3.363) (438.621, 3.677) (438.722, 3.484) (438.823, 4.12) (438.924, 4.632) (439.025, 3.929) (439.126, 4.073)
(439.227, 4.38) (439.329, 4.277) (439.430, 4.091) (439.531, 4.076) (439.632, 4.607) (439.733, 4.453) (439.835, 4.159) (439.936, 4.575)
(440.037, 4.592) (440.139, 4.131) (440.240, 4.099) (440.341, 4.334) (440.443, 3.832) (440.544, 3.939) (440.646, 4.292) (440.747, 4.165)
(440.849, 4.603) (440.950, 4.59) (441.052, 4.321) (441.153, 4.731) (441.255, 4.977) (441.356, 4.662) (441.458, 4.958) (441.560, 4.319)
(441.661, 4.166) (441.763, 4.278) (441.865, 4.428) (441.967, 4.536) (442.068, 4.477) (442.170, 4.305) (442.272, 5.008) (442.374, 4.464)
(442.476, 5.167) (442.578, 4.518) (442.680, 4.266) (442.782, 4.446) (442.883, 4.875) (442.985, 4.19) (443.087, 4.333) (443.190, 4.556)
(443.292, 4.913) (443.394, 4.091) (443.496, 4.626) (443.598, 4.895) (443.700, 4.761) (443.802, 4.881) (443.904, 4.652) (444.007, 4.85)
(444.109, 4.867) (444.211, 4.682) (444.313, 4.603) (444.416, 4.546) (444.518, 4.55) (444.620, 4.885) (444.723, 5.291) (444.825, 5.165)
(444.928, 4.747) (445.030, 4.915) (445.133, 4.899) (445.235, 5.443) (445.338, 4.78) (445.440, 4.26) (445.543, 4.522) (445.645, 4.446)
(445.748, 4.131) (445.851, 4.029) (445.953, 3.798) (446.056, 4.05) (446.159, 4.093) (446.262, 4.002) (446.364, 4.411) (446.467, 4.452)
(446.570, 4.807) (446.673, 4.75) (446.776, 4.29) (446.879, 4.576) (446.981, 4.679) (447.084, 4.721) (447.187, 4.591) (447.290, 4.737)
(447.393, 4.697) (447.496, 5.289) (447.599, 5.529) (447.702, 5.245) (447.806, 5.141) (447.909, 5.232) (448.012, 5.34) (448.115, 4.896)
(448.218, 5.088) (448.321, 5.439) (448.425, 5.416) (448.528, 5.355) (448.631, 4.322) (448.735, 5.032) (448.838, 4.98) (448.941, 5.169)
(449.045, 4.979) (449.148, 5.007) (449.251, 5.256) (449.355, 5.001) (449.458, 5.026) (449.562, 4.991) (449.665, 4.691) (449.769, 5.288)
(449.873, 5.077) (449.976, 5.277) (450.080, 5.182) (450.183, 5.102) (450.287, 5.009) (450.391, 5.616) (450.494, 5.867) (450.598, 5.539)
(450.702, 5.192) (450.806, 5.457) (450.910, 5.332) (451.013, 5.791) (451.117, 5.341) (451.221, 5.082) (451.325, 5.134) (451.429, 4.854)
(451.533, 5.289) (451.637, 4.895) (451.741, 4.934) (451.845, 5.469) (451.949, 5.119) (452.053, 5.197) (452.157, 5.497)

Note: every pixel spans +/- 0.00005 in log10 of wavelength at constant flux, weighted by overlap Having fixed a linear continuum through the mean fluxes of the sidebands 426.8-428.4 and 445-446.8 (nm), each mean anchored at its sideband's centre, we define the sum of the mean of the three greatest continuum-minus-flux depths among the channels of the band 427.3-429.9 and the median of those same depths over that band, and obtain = 1.1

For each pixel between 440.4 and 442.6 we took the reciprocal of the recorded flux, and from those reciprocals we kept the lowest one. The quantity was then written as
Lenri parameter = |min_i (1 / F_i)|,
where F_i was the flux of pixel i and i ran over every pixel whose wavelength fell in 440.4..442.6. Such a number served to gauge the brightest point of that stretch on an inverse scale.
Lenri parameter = 0.194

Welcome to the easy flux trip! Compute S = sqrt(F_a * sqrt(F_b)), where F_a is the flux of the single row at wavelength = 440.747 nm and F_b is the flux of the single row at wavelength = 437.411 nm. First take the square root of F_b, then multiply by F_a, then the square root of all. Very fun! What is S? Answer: 2.99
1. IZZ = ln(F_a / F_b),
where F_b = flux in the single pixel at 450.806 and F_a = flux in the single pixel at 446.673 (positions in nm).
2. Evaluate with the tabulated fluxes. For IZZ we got -0.14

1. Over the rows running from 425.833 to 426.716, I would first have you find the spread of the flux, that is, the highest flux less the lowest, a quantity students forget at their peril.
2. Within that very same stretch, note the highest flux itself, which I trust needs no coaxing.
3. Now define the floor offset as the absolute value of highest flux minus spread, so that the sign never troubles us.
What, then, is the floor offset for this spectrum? 3.6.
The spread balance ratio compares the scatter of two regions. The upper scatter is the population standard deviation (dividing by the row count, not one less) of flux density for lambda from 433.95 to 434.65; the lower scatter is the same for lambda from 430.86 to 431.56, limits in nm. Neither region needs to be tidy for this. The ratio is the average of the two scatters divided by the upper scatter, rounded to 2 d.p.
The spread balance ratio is 0.92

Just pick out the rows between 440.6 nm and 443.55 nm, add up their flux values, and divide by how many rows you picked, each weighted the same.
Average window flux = 4.5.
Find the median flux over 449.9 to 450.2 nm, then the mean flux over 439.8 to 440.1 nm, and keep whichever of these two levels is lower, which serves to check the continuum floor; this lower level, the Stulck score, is 4.4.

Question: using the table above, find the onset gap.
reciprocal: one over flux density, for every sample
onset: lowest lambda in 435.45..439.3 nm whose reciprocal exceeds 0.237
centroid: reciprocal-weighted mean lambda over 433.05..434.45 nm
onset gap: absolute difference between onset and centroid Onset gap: 1.81 nm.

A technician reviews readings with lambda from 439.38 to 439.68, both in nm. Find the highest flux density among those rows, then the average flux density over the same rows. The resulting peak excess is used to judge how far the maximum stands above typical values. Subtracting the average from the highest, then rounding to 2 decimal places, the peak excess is 0.35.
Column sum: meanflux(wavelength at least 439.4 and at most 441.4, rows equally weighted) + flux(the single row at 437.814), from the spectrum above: 8.5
